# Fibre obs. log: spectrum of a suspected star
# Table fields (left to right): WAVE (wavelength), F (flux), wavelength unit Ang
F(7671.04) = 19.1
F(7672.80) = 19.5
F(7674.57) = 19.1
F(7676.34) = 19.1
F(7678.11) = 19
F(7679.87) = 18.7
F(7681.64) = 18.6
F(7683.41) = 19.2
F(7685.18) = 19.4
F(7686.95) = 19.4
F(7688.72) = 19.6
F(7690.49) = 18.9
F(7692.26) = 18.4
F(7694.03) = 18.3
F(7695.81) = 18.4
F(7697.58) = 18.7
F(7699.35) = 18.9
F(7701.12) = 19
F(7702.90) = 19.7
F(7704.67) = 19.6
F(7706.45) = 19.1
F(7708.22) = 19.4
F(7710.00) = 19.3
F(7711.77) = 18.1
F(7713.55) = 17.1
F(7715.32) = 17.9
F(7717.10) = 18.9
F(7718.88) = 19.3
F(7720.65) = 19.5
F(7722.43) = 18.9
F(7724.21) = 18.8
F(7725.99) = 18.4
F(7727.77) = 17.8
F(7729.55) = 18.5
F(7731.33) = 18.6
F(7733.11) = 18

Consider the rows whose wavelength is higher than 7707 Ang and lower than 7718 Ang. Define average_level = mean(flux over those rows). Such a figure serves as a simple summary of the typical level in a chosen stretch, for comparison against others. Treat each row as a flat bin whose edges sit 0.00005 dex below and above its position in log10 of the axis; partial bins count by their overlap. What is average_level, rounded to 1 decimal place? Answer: 18.5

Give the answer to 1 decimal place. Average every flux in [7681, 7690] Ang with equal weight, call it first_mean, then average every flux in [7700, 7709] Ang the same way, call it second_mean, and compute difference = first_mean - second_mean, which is -0.1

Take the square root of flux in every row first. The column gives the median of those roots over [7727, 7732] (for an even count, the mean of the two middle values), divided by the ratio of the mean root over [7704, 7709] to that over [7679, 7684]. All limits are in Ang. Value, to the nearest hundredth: 4.24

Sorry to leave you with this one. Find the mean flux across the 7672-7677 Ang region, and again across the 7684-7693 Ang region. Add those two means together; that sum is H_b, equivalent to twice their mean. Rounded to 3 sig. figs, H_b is 38.4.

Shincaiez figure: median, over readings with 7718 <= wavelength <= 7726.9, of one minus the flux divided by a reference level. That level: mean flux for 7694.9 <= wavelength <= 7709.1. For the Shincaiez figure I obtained 0.010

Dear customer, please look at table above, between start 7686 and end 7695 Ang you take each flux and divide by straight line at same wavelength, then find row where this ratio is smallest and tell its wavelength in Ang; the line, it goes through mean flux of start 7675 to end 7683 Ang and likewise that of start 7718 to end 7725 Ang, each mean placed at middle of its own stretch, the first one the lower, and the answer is 7694.03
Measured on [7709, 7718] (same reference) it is 7713.55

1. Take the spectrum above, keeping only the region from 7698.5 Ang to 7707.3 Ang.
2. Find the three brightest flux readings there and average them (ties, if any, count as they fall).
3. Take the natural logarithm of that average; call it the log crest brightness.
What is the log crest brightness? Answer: 2.97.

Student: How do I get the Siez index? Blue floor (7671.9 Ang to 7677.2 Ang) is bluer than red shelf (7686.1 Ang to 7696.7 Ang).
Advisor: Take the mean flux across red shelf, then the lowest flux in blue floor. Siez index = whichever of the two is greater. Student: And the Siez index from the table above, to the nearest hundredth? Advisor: 19.10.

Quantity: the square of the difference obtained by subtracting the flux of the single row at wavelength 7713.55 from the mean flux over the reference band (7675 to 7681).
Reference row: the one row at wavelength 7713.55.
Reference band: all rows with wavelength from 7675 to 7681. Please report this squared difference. 3.4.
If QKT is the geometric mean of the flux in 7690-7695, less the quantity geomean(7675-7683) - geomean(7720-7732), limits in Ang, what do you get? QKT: 18.3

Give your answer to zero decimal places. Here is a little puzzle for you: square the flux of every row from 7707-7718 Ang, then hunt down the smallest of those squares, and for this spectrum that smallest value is 292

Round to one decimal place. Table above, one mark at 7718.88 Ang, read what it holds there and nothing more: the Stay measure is 19.3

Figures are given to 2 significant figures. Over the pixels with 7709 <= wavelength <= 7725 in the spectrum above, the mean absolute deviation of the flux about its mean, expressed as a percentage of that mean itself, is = 3.4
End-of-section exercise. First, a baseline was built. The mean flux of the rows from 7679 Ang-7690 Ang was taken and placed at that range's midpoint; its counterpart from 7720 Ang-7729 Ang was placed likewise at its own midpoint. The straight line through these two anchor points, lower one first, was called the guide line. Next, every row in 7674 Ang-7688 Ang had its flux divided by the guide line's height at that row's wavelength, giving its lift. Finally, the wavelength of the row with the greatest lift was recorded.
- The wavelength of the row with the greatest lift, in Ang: 7686.95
